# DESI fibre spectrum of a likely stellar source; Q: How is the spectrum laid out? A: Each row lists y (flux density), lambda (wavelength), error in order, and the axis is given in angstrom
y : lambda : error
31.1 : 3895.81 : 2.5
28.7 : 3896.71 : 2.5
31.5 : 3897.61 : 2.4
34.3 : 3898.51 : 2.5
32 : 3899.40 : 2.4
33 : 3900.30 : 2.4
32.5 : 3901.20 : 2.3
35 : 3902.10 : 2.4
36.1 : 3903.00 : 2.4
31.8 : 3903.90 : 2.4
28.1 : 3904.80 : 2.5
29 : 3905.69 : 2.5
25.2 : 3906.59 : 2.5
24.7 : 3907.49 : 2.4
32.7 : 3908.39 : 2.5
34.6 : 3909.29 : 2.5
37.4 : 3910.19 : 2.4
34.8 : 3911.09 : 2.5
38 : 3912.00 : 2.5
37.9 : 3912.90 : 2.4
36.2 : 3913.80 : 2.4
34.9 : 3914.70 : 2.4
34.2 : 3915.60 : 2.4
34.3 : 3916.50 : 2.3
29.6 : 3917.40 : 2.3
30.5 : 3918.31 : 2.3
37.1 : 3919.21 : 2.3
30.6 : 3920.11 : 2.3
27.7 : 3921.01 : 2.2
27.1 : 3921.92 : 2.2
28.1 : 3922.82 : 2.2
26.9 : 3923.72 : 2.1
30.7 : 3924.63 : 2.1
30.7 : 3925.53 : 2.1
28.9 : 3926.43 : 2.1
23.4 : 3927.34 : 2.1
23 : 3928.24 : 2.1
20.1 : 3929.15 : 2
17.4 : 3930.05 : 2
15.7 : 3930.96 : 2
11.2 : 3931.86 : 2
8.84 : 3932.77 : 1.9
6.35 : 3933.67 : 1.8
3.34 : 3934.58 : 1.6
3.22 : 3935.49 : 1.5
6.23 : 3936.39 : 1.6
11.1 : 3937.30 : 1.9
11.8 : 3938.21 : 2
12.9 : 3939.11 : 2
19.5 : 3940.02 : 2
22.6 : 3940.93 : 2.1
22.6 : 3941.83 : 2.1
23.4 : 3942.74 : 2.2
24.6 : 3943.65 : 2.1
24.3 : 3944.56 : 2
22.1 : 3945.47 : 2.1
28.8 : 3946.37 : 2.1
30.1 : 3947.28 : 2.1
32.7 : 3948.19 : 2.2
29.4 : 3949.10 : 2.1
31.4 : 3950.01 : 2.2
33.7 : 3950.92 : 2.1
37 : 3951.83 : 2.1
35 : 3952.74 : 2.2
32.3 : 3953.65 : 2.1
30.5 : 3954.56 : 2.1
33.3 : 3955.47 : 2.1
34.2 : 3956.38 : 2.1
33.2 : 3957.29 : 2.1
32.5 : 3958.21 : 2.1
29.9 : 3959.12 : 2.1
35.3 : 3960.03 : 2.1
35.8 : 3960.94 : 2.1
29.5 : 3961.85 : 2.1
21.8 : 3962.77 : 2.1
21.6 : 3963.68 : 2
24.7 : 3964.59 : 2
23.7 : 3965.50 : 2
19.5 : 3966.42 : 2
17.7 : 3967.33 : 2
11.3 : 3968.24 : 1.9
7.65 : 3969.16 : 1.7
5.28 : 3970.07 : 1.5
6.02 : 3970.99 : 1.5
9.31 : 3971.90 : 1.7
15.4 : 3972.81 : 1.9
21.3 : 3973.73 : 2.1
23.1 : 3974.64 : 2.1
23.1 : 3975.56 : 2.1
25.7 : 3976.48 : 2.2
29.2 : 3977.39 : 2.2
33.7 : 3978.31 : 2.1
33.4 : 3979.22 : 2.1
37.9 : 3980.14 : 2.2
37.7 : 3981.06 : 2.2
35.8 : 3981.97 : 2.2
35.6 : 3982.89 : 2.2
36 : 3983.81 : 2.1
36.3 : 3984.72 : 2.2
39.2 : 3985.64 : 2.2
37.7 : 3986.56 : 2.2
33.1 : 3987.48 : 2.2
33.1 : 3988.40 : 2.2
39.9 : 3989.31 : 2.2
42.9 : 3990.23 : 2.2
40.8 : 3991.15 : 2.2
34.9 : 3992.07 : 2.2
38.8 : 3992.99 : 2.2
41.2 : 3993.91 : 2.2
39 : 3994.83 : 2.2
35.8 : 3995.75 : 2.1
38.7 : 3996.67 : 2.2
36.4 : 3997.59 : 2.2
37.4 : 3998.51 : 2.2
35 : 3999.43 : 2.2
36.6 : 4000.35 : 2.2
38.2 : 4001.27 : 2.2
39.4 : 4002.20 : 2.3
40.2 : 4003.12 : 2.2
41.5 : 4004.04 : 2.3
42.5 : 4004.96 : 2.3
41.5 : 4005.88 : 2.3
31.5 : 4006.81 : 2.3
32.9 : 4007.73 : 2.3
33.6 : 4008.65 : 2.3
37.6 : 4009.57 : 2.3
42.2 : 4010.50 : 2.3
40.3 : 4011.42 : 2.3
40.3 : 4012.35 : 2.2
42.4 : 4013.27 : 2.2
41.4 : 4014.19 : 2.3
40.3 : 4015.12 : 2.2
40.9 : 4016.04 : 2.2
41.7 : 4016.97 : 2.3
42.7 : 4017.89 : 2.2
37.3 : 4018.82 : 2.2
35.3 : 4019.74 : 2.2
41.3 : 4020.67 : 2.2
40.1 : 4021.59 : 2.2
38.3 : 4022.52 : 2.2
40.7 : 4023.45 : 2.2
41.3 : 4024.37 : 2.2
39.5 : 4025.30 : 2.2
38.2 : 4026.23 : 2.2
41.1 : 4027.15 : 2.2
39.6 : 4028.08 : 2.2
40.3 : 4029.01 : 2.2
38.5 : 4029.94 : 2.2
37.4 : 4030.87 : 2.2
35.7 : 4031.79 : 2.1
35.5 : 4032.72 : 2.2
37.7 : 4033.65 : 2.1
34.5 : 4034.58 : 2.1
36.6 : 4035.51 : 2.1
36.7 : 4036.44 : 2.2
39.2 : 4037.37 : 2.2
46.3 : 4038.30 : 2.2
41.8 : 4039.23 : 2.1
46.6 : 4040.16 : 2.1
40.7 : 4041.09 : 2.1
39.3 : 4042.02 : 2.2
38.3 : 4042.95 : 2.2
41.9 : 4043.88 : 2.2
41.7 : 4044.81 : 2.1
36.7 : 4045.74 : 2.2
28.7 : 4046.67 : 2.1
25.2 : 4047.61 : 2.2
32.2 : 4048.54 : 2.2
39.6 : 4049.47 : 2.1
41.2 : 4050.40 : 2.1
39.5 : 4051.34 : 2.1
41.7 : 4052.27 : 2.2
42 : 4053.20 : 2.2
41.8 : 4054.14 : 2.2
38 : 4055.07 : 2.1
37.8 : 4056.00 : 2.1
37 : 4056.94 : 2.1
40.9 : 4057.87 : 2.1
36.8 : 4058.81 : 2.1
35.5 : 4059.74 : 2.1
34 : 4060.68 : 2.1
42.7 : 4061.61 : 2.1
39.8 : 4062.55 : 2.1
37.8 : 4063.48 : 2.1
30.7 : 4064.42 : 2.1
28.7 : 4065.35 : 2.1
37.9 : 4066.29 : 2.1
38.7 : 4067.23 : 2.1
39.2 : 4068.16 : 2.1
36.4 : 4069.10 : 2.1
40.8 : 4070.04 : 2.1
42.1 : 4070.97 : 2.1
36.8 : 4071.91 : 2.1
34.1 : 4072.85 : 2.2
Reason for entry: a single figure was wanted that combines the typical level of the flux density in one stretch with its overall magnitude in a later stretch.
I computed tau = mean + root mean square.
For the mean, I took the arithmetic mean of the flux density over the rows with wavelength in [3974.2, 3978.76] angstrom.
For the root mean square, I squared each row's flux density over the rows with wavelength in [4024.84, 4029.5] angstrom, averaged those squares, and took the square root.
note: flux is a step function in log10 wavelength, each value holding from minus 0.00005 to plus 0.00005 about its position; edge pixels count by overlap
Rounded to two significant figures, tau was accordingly 67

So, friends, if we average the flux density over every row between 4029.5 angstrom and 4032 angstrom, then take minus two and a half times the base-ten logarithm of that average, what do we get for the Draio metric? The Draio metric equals -3.93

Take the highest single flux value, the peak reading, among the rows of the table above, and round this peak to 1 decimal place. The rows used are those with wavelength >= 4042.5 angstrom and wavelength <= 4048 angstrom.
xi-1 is 41.9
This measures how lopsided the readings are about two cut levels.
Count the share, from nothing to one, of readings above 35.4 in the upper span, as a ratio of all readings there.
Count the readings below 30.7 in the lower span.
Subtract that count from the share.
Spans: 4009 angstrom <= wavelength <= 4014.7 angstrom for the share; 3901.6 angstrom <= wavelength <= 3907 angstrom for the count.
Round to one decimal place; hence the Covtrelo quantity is -2.0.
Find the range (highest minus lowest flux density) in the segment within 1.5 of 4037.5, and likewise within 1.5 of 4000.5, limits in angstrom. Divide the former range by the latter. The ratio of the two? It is 3.0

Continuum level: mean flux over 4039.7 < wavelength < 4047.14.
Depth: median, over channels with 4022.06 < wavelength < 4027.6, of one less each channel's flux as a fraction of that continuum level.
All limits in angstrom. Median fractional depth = -0.02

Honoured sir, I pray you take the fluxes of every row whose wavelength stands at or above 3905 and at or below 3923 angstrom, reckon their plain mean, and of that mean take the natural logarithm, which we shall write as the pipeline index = 3.47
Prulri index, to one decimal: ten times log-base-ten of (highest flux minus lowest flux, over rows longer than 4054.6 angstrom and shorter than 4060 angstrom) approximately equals 7.3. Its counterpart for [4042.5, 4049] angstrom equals 12.2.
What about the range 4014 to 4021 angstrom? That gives 8.7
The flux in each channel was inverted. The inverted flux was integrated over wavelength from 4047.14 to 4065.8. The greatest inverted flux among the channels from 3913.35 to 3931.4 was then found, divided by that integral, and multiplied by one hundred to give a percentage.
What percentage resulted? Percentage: 12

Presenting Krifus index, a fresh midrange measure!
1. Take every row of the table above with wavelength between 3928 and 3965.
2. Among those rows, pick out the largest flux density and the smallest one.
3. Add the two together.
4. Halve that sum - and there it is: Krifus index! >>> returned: 20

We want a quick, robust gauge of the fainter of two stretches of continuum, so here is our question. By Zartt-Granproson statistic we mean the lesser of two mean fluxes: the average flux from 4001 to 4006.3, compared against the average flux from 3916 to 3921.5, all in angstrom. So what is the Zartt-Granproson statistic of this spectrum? 32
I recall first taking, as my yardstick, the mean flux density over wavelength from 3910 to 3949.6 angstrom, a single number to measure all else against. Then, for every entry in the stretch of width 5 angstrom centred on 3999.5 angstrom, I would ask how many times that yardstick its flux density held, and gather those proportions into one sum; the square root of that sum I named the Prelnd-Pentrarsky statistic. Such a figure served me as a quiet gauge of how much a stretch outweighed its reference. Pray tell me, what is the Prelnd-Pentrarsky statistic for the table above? 2.75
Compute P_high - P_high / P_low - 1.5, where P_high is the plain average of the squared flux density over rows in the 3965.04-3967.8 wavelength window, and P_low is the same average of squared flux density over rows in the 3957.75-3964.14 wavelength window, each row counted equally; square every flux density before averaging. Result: 416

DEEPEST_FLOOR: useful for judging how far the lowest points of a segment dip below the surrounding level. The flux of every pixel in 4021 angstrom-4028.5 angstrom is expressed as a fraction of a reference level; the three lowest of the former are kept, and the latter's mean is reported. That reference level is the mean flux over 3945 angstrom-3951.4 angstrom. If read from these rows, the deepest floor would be 1.30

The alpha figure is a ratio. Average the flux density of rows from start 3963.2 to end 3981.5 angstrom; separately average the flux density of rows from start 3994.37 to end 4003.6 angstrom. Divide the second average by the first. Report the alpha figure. 1.8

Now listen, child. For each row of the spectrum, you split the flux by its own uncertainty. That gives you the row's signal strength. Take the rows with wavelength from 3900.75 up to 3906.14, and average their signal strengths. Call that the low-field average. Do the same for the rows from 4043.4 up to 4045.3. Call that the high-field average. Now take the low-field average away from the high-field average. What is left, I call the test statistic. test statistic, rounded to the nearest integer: 6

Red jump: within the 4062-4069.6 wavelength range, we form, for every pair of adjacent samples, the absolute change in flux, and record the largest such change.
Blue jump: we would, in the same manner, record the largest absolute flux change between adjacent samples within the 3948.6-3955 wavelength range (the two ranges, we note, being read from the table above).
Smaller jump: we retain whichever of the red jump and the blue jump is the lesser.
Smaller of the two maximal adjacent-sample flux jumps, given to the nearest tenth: 3.3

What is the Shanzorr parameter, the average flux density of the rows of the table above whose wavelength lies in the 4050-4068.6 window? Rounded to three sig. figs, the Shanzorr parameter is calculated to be 38.1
